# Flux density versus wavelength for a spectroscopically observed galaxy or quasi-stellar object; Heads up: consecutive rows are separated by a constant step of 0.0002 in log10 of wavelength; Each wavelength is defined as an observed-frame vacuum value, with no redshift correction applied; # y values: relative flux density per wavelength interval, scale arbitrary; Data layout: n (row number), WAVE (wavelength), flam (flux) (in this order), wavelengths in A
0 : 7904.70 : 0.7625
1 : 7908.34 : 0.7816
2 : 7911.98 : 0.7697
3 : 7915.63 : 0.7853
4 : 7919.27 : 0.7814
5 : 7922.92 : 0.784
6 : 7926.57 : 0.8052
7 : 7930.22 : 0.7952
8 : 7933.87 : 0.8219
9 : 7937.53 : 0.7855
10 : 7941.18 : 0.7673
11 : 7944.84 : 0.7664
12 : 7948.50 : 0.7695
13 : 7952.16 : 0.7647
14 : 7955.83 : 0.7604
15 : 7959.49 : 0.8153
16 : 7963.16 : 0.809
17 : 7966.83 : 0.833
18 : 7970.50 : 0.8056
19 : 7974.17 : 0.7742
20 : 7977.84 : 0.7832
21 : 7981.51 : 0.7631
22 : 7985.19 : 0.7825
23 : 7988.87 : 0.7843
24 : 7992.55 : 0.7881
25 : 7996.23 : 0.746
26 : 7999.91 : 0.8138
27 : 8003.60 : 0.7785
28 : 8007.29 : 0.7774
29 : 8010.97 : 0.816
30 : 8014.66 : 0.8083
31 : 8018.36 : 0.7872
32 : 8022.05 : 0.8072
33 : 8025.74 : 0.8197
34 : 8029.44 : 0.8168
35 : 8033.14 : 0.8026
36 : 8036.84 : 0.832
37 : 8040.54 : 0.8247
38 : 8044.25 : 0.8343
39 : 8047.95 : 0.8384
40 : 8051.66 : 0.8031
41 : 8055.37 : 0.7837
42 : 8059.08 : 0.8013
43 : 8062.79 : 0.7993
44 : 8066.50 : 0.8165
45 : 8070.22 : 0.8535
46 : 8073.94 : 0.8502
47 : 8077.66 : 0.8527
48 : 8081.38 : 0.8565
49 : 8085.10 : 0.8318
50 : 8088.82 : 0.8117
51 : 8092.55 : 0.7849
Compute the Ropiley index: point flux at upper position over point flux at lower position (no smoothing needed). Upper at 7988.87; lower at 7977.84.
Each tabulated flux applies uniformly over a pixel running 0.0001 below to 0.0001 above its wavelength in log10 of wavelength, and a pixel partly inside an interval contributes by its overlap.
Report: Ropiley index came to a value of 1.00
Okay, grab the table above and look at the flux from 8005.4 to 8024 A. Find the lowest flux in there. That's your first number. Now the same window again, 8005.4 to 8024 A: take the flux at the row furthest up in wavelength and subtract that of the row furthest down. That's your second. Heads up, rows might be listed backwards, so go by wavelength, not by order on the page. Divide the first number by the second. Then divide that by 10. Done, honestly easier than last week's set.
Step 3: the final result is 2.6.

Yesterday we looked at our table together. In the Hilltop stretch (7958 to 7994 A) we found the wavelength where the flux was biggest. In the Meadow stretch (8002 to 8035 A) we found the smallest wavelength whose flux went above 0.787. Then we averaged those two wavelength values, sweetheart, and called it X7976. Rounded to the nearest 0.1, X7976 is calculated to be 7988.9 A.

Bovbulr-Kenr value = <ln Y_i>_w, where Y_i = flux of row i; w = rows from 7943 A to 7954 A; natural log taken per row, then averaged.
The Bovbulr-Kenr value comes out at -0.265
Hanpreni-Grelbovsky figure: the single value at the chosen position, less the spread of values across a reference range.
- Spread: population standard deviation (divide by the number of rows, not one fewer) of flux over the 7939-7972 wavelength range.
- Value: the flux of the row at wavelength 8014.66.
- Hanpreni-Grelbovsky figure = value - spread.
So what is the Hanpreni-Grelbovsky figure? 0.782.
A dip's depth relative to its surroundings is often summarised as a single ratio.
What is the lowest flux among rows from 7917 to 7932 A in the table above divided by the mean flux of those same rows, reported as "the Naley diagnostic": 0.987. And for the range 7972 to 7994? 0.979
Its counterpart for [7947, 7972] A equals 0.958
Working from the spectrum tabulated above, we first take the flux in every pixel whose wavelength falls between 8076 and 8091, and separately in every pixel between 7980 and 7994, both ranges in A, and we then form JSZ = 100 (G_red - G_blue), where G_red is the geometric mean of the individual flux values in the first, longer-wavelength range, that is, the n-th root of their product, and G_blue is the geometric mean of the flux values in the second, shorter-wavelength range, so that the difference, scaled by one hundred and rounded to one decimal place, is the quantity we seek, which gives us 5.9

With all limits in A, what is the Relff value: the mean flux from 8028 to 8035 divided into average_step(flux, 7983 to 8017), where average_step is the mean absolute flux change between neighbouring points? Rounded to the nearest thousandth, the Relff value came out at 0.031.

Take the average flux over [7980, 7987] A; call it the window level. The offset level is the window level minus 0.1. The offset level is 0.673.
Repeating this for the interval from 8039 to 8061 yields 0.714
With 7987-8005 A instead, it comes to 0.682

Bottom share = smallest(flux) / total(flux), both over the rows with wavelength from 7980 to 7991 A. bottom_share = 0.328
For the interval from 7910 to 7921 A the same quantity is 0.329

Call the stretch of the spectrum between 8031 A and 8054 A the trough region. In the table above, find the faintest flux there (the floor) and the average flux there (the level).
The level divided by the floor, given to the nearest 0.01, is 1.02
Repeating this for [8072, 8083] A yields 1.00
